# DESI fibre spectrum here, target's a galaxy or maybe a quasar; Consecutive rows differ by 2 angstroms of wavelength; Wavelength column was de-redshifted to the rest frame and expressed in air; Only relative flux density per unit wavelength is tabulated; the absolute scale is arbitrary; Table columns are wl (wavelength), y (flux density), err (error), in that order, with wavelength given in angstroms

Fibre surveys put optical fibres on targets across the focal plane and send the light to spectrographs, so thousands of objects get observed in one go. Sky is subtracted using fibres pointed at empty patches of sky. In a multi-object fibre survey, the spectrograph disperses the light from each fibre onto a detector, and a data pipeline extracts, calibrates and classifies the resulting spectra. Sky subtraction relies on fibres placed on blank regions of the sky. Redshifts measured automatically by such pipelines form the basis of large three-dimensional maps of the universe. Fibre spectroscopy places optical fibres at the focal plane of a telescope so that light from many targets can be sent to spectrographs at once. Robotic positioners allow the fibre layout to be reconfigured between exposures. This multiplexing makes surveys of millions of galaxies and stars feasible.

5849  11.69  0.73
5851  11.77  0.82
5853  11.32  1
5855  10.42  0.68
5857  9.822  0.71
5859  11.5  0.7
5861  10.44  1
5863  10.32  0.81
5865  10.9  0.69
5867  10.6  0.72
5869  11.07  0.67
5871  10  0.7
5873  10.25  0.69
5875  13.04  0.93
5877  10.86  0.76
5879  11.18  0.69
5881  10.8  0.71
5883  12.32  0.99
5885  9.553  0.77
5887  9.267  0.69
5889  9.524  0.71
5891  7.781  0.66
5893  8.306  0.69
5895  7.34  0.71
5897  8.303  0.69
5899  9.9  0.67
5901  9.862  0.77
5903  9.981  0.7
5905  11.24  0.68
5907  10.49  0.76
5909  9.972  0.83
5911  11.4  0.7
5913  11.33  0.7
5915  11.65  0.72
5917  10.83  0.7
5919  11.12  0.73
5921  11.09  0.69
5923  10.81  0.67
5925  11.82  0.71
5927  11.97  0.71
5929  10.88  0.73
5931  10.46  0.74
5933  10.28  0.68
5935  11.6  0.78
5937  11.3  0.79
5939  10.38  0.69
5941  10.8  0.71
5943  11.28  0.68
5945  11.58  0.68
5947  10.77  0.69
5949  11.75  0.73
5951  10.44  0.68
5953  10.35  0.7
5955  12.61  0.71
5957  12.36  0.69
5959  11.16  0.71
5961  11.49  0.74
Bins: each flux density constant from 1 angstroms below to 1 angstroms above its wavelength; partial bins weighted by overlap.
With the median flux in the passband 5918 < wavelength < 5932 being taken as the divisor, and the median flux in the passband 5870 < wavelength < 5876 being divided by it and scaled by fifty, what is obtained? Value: 46.2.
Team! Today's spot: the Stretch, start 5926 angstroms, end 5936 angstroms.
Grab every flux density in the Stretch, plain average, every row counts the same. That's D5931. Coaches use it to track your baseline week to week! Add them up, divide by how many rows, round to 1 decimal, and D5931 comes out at 11.0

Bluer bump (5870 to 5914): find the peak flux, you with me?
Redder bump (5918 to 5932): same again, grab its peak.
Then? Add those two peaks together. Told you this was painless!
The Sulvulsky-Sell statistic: 25.0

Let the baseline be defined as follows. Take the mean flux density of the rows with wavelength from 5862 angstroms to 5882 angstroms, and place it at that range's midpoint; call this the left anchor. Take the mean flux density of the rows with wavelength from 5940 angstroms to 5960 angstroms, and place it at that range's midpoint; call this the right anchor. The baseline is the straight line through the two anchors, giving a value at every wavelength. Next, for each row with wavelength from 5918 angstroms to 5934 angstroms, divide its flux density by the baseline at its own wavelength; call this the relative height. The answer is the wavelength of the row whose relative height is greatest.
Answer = 5927 angstroms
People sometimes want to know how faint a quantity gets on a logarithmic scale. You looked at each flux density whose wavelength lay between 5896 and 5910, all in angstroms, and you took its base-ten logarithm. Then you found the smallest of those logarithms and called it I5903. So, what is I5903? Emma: 0.92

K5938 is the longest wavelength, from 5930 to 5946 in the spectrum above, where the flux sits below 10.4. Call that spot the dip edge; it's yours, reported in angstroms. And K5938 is 5939 angstroms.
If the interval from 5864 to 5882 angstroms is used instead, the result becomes 5873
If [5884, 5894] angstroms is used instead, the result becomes 5893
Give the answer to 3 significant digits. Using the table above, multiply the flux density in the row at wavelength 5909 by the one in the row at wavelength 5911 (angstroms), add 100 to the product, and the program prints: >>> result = 214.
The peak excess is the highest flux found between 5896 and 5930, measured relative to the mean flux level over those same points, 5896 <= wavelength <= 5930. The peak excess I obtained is 1.2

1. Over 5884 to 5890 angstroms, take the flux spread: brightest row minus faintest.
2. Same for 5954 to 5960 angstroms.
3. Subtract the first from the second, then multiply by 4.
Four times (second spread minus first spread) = 5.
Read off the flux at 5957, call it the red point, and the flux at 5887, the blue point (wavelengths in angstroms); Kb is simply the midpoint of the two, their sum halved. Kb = 10.8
